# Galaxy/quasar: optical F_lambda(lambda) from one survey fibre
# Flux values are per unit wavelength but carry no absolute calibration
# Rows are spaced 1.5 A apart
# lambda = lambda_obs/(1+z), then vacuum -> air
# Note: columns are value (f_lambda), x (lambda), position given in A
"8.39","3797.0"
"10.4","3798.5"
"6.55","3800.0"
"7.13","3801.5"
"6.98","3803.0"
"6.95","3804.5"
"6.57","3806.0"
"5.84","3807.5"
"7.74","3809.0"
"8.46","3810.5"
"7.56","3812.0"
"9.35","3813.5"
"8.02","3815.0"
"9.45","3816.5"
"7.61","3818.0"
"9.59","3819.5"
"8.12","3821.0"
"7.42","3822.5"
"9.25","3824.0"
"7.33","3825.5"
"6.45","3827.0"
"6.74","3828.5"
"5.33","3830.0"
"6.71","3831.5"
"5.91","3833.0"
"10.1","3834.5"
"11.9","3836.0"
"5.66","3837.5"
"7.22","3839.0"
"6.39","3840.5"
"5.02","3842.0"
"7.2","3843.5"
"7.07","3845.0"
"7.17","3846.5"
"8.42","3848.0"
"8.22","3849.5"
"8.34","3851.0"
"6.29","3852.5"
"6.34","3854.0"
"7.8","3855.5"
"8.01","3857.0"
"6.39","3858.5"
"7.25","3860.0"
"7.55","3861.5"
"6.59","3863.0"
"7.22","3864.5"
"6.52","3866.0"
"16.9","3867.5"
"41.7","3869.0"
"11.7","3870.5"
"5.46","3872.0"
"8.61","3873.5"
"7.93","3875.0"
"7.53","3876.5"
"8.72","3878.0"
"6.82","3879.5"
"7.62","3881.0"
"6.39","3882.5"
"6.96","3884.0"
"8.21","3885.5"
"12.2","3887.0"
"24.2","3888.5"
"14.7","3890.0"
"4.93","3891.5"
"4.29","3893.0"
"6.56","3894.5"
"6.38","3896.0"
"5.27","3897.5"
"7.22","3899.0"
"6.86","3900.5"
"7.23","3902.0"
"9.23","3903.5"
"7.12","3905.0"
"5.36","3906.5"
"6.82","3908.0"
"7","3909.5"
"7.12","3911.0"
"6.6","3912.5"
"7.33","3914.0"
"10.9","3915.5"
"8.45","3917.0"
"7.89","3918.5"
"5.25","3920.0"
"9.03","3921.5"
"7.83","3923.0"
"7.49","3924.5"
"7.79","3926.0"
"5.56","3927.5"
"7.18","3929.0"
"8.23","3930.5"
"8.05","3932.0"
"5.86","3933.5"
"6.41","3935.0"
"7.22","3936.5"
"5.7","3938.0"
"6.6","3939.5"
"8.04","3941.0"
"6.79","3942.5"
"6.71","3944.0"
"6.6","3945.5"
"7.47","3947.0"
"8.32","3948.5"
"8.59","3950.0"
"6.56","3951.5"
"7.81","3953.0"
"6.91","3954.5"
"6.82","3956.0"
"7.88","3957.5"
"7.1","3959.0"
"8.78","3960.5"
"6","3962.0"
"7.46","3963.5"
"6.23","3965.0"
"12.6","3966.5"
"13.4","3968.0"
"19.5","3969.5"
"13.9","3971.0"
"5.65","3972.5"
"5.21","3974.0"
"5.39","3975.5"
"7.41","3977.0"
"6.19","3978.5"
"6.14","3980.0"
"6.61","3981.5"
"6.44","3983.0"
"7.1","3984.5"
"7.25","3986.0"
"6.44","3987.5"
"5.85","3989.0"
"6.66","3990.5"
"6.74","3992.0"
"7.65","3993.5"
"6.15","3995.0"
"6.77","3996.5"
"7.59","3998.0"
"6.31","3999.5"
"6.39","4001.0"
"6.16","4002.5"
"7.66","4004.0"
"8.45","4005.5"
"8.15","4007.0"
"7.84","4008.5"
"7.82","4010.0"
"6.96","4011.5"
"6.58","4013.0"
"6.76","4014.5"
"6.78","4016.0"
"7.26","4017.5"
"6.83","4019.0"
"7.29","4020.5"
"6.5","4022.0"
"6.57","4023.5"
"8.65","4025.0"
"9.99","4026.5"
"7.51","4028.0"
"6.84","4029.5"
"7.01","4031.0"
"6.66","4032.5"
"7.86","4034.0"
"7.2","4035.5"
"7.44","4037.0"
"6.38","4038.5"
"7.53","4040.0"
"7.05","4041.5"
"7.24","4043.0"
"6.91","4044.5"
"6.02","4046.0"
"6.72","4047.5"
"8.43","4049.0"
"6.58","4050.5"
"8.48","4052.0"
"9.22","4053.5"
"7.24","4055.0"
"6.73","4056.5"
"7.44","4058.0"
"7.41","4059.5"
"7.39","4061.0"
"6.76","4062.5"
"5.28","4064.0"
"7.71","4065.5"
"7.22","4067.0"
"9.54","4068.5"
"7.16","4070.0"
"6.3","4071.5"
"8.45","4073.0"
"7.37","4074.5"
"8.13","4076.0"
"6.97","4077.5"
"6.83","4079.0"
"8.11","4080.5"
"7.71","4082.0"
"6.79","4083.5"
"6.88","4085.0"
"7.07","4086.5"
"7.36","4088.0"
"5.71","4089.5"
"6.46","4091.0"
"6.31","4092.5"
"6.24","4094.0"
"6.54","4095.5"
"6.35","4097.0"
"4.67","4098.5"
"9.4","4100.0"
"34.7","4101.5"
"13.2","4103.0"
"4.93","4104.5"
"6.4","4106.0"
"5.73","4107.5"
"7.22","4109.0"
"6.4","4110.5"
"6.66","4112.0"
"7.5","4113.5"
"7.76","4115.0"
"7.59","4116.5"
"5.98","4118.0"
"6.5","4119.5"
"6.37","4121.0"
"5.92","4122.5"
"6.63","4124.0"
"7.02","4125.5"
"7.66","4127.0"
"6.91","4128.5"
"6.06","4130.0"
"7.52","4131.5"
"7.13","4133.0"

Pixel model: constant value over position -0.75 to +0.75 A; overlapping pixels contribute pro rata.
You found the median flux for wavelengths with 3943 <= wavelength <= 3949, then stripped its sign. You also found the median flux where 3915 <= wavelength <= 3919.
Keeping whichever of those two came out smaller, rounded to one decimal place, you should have 7.1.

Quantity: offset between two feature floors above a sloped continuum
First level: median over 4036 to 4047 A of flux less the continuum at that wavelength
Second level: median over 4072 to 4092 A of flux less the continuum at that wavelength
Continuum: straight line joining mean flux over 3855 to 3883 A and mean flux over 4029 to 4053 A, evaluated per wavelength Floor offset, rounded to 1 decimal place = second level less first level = 0.7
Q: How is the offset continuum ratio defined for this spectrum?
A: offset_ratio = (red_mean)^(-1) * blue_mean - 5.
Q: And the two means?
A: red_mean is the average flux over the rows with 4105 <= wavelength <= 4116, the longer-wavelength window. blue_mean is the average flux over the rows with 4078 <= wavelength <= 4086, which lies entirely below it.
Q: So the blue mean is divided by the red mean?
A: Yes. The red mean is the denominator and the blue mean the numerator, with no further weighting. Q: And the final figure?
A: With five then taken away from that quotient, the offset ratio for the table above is -3.93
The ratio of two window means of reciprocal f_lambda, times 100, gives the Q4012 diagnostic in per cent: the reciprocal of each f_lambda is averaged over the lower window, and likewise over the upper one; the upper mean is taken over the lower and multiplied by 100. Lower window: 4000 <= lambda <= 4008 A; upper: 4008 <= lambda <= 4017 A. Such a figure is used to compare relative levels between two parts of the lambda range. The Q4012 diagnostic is 102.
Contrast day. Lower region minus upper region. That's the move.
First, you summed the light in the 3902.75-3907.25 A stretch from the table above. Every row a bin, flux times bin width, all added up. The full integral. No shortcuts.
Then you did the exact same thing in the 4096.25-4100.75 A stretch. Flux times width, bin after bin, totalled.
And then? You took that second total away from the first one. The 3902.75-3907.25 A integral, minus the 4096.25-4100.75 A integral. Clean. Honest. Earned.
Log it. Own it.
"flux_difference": 2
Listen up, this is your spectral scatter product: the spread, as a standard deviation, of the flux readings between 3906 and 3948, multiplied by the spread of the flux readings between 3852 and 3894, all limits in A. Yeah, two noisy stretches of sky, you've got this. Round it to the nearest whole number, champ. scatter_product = 9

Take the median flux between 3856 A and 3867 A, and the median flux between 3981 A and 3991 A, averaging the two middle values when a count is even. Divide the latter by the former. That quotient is 0.92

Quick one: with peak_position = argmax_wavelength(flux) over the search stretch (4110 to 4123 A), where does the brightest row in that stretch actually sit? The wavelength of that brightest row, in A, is 4115.0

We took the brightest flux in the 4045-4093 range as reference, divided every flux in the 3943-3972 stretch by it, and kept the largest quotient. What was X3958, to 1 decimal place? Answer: 2.0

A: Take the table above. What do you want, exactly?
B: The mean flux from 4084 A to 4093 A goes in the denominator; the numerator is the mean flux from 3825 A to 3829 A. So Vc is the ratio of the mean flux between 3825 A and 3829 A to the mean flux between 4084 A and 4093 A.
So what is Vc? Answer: 1.03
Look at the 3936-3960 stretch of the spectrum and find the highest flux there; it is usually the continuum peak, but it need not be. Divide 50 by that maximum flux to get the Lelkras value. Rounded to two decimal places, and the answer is 5.82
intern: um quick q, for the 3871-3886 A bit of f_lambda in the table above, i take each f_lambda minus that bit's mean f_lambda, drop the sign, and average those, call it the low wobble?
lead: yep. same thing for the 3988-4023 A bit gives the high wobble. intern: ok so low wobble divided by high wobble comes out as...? 1.4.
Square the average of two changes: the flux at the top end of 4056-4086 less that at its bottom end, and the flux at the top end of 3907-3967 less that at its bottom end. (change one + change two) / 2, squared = 8.8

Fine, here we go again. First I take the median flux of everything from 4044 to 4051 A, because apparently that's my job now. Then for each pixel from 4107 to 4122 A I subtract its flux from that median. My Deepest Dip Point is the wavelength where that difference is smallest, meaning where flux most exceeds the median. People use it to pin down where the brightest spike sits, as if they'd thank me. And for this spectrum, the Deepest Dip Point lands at 4115.0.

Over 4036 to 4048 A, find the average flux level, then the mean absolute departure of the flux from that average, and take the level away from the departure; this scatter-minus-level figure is -6.5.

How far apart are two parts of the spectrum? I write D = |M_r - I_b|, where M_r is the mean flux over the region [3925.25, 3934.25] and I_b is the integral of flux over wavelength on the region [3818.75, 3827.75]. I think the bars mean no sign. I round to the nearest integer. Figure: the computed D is 65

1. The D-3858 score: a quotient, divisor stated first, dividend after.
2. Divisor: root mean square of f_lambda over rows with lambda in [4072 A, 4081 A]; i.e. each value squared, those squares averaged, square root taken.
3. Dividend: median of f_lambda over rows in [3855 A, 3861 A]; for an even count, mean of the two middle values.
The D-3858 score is 0.98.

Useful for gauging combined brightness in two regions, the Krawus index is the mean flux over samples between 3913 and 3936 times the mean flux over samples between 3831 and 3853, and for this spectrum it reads 56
